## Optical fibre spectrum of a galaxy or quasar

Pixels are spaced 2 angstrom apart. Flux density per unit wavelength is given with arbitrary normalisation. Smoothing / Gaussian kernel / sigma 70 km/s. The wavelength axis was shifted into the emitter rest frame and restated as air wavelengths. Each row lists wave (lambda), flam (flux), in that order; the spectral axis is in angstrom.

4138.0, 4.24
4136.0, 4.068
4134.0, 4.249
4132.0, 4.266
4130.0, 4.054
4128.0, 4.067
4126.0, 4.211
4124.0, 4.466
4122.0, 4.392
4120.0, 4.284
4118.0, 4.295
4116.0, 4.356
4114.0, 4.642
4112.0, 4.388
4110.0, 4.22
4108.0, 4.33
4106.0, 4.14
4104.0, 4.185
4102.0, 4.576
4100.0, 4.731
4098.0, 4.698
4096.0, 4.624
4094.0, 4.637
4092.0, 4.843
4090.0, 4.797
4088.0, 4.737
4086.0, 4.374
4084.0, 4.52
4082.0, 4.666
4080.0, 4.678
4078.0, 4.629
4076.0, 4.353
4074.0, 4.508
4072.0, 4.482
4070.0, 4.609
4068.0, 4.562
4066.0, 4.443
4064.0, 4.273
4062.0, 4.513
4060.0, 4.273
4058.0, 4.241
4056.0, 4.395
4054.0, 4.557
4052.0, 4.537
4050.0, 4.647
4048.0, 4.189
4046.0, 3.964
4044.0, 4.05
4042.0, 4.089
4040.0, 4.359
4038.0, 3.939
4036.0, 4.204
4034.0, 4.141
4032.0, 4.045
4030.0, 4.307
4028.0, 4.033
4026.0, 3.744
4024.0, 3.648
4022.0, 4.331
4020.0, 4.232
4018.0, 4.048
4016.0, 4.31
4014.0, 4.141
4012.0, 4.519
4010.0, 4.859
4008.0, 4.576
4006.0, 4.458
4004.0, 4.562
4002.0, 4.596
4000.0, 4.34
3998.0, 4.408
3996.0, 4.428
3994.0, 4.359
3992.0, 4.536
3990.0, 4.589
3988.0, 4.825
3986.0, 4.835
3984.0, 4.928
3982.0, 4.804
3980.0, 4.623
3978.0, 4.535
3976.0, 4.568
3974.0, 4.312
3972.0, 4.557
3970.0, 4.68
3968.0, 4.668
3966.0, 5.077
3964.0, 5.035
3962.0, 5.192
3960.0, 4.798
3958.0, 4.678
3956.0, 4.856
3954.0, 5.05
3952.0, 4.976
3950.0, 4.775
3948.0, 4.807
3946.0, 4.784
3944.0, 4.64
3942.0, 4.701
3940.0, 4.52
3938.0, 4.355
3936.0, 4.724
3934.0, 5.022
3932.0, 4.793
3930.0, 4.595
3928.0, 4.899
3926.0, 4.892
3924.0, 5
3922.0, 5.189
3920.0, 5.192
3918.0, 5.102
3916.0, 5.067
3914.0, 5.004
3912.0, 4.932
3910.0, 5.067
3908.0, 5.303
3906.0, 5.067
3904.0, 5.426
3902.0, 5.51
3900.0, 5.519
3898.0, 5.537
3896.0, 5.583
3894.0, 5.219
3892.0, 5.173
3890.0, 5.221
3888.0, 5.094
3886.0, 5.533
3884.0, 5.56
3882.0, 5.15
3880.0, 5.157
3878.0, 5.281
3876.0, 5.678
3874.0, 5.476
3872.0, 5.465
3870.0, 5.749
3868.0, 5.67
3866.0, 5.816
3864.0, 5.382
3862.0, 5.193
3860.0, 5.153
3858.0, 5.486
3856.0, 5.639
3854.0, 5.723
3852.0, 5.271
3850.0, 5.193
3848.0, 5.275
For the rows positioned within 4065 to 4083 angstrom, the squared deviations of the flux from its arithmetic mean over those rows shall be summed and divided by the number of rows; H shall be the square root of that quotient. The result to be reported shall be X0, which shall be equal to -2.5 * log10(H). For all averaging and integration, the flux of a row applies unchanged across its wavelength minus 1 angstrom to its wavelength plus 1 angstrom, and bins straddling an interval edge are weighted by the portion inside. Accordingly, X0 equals 2.46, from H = 0.103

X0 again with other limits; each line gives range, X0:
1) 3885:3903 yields 1.84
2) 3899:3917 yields 1.66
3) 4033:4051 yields 1.72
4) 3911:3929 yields 2.41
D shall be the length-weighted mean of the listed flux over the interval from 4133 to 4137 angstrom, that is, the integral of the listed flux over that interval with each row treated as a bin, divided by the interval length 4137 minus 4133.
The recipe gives 4.2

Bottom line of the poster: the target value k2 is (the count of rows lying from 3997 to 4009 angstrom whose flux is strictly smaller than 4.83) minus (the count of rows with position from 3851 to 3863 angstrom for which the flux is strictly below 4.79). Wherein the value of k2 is 6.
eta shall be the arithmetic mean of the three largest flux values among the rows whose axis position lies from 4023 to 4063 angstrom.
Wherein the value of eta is 4.58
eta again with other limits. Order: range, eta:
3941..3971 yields 5.11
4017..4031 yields 4.29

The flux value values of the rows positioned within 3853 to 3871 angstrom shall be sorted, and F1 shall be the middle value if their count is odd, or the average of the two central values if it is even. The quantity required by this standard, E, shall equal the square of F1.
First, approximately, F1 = 5.6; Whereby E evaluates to 32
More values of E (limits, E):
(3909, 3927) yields 26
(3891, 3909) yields 29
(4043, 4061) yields 18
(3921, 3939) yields 24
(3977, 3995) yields 21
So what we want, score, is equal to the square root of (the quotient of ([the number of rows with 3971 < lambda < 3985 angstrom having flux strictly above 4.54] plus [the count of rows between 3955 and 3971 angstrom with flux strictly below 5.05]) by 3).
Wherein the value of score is 1.91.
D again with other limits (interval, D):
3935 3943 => 4.6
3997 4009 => 4.5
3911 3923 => 5.1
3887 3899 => 5.3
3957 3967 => 5.0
